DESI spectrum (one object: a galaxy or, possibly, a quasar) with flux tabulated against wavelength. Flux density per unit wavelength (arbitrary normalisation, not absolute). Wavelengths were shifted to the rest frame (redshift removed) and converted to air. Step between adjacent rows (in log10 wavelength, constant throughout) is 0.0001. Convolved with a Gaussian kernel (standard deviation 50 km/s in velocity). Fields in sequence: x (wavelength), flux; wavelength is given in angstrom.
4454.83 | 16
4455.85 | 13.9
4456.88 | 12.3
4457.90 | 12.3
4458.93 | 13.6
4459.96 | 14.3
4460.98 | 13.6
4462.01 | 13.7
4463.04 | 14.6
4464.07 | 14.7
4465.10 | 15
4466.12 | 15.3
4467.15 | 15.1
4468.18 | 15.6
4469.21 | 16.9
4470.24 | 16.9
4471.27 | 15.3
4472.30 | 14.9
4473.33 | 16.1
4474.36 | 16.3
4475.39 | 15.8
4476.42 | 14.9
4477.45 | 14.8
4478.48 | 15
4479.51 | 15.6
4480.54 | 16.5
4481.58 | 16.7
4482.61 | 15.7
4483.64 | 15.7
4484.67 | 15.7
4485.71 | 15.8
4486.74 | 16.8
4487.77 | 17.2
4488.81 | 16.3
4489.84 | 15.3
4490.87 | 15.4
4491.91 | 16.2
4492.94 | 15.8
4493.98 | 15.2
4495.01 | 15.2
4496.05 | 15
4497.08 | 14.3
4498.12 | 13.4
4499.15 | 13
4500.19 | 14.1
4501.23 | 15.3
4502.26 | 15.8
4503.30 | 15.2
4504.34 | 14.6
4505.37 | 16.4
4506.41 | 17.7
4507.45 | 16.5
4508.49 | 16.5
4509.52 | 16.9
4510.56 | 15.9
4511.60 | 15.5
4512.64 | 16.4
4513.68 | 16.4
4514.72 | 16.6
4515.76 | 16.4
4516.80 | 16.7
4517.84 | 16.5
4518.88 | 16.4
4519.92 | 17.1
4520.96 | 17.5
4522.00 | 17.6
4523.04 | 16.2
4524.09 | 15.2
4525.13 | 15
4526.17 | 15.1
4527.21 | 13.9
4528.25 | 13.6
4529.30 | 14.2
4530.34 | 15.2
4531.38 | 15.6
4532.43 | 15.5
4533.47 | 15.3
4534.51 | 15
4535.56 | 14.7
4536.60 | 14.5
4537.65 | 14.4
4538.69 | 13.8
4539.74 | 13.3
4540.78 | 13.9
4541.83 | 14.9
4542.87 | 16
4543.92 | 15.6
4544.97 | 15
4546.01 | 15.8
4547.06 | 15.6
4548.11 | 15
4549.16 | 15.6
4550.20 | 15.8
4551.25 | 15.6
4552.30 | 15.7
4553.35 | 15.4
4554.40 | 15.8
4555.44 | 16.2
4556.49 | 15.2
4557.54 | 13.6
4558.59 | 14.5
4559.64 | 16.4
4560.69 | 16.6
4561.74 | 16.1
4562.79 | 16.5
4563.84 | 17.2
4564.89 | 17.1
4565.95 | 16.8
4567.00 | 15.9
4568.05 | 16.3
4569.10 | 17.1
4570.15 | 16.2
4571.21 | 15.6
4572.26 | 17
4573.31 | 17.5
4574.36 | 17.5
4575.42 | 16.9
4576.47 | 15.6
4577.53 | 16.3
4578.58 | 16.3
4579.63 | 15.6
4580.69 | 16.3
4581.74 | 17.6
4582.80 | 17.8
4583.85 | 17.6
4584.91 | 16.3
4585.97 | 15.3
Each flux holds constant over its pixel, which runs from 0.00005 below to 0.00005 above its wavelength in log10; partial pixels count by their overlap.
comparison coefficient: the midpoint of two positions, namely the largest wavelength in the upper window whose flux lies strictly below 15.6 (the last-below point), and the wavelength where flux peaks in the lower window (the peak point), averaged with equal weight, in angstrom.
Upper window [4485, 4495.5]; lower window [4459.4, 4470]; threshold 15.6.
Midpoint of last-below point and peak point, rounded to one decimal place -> 4482.1 angstrom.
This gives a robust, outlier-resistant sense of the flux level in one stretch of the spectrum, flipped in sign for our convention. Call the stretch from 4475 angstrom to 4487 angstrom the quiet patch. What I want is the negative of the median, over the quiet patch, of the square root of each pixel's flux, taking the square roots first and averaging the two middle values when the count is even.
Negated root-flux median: -3.96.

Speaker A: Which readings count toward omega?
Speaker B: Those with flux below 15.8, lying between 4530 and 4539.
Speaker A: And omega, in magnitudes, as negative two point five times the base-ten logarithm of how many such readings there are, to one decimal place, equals -2.4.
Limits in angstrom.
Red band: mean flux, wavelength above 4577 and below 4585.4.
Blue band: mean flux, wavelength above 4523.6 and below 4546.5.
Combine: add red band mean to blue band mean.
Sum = 31.5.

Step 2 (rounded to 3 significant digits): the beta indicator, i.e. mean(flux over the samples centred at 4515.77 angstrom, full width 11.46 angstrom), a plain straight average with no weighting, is 16.5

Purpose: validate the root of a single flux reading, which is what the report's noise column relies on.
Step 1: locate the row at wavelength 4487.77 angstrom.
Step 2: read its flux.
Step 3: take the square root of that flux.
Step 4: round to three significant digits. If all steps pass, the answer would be 4.15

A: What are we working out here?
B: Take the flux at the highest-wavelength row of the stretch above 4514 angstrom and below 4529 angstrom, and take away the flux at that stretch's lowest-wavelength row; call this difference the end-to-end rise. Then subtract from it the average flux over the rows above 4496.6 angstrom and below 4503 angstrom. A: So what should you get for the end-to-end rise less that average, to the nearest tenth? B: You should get -17.3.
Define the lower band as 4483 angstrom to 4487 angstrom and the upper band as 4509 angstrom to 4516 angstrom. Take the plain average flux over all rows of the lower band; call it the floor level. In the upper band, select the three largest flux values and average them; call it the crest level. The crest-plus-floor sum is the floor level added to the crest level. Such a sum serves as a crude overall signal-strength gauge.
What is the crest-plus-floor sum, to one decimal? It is 32.6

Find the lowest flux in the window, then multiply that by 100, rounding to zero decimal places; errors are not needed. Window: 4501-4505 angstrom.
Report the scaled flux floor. 1460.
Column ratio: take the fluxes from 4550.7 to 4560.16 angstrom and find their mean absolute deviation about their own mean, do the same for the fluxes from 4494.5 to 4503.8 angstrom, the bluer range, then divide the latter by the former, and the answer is 1.25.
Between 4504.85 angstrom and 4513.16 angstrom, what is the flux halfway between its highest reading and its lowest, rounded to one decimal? 16.6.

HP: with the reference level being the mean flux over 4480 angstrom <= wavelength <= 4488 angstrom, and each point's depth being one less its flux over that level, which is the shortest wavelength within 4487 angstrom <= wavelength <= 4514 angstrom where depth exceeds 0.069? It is 4496.05 angstrom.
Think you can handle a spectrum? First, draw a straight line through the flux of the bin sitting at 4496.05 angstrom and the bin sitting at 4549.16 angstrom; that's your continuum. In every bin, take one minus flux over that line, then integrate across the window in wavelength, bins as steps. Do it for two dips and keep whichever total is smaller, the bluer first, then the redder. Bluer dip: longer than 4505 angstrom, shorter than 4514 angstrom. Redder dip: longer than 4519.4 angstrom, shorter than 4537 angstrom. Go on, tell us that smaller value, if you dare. -0.8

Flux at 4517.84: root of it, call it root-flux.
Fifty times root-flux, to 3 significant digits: 203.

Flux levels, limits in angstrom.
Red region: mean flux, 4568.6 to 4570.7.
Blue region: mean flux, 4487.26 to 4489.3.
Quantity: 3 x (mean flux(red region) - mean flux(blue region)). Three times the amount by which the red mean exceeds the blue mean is 0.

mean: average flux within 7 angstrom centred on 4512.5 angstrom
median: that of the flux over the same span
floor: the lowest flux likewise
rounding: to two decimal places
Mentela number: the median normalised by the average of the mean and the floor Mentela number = 1.03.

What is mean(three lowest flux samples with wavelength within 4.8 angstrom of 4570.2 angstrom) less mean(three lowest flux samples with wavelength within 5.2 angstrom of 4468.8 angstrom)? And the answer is 1.0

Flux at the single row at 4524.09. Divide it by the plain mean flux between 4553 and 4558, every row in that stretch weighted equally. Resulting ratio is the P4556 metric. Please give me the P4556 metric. 1.00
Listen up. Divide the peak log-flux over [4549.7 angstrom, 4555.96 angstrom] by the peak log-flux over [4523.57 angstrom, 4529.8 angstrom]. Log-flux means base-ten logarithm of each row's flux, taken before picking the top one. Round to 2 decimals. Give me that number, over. 1.02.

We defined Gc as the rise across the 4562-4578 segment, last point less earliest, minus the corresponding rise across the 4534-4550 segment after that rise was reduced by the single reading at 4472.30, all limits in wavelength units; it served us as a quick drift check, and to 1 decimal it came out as 14.1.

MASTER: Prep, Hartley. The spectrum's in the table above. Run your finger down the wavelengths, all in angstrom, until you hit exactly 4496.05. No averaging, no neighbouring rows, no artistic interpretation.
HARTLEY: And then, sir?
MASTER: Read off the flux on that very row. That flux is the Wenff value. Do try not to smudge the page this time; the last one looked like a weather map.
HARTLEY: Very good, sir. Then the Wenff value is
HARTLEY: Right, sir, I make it 15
